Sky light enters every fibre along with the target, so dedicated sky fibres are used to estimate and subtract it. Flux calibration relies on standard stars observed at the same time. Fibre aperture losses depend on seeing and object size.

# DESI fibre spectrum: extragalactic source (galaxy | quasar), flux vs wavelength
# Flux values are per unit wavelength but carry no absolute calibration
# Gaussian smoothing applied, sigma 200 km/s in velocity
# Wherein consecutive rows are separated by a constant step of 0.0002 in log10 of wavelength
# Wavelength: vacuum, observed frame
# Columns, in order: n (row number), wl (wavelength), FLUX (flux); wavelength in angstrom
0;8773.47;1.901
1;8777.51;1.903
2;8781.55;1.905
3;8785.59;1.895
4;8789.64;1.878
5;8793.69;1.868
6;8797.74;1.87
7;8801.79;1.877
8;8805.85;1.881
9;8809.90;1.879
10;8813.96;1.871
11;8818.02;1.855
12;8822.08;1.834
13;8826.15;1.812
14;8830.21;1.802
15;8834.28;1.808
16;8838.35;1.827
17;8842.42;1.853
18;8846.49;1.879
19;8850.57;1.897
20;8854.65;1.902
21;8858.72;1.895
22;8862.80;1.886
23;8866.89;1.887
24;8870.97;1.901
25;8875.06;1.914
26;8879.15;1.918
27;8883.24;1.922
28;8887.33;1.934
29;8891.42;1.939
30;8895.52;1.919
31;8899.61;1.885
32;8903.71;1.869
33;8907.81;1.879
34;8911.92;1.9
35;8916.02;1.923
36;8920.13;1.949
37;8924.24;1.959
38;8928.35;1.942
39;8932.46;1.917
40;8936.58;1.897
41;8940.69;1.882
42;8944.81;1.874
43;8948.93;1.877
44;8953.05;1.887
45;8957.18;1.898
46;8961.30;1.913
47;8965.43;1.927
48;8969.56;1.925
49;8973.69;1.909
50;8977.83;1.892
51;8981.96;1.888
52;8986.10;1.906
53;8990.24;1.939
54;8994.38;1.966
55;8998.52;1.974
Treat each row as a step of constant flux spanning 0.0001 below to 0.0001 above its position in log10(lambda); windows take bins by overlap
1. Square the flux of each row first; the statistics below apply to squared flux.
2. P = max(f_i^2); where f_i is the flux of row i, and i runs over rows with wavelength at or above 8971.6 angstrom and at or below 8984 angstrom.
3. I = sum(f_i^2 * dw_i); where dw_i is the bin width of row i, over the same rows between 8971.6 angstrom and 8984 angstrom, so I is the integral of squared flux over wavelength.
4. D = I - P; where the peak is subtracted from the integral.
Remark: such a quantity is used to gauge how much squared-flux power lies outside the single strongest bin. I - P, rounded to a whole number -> 41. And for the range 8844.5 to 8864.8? 69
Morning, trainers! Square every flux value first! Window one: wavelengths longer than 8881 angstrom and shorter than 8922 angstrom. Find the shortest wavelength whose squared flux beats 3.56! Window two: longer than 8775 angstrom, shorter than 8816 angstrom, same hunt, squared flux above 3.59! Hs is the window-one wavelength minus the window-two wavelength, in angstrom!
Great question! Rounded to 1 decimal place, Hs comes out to 105.7 angstrom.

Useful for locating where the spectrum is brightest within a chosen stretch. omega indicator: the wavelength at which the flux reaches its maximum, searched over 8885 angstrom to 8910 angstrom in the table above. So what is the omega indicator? 8891.42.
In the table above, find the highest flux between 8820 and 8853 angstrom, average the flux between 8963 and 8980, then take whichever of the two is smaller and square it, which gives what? 3.60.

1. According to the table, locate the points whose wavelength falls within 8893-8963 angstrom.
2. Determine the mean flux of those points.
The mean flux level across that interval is 1.90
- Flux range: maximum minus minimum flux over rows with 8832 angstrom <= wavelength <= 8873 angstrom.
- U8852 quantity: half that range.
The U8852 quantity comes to 0.047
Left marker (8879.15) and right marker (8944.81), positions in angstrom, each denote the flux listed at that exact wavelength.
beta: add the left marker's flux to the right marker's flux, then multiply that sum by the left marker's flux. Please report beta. 7.27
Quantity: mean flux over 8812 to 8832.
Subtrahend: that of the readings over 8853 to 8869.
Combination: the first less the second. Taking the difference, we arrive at -0.058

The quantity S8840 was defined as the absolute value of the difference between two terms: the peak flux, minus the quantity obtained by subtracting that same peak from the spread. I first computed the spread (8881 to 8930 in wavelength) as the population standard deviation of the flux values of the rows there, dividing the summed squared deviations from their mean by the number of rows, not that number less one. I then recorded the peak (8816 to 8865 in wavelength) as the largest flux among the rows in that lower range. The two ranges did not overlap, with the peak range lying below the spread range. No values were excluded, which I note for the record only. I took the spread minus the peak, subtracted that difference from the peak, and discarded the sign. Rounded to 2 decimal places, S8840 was 3.78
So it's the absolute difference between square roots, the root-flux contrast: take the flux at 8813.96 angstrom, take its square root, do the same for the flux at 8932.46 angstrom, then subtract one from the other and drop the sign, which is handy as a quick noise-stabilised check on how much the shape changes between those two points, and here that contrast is 0.017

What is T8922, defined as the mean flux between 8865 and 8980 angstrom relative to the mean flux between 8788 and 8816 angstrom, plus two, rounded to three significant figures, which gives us 3.02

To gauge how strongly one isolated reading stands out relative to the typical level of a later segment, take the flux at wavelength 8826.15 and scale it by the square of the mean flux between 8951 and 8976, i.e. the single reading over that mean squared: 0.50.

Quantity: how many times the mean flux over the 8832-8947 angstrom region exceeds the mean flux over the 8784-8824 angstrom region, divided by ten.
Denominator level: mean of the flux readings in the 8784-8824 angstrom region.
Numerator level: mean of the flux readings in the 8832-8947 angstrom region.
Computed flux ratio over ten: 0.101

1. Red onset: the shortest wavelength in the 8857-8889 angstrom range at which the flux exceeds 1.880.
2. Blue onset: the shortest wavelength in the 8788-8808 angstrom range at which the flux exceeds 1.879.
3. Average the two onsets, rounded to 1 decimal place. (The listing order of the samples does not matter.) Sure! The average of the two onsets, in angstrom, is 8832.3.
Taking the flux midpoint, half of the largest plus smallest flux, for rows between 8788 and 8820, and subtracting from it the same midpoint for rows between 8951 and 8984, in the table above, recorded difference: -0.04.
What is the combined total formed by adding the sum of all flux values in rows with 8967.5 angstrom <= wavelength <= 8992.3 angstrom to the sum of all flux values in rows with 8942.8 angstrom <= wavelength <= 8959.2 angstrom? 19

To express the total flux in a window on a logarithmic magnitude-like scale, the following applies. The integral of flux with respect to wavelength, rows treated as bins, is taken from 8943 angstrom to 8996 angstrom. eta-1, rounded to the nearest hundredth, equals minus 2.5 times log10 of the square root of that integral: -2.51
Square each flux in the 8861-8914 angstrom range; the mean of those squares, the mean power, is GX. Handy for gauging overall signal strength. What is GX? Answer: 3.63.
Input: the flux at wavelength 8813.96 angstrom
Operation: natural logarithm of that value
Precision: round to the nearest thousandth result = 0.626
